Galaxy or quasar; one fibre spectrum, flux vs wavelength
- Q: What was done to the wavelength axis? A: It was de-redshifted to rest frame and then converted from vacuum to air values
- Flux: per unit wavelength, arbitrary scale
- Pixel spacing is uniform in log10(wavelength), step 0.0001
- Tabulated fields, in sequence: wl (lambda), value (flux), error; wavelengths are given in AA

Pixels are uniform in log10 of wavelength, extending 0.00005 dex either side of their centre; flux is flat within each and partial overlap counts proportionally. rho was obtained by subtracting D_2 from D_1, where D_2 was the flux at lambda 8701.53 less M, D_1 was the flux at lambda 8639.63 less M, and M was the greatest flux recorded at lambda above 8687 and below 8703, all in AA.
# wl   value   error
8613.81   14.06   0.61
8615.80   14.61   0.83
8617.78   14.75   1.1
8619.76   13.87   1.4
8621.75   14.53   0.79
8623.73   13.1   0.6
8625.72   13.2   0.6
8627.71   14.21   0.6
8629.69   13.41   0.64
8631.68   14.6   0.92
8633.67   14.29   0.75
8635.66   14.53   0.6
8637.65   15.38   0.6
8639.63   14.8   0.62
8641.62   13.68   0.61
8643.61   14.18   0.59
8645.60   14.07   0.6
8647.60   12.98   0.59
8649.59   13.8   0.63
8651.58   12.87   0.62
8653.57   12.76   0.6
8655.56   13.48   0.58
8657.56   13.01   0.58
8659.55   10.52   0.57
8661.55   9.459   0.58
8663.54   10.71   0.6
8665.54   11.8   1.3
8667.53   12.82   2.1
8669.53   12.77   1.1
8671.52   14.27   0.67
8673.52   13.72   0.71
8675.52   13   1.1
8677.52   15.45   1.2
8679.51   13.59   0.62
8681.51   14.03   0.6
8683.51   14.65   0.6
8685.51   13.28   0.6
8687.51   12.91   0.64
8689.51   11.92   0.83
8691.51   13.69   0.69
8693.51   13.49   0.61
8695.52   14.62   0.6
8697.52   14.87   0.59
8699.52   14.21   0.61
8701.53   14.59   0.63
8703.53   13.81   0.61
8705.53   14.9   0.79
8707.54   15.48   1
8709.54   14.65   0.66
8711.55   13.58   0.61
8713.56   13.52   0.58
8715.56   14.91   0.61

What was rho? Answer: 0.21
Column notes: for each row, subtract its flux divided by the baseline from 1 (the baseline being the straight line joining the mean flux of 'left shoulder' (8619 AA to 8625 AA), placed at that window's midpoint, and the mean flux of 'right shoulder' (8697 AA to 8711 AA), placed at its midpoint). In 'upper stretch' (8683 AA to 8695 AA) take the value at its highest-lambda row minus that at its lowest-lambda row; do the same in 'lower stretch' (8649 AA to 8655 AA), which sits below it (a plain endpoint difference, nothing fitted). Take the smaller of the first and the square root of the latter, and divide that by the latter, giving 1.1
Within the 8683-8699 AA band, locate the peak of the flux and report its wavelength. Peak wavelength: 8697.52 AA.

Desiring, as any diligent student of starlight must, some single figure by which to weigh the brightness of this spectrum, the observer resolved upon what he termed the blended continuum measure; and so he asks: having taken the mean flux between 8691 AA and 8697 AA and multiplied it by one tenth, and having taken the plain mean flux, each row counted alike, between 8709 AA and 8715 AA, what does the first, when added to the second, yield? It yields 15.3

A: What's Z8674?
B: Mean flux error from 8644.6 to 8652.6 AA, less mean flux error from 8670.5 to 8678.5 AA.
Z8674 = -0.3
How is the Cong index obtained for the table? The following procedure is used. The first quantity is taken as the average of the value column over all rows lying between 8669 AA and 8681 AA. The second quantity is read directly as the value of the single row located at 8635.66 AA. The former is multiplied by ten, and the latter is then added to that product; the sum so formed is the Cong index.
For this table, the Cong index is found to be 153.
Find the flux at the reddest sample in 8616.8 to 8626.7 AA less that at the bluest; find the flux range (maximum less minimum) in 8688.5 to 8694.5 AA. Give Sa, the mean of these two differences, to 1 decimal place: 0.1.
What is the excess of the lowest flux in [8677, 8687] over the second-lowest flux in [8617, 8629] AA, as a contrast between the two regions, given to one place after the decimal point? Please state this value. 0.1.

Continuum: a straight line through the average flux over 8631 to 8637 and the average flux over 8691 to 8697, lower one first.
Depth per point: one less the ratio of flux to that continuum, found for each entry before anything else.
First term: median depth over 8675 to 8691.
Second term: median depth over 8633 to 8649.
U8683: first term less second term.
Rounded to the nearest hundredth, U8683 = 0.03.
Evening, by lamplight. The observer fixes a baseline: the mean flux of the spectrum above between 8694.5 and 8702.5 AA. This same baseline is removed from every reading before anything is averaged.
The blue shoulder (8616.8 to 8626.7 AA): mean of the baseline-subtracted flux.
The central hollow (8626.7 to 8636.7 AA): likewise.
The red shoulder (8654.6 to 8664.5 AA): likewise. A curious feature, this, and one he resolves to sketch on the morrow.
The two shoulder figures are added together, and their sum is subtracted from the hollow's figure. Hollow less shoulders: 3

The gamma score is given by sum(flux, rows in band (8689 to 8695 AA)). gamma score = 39.1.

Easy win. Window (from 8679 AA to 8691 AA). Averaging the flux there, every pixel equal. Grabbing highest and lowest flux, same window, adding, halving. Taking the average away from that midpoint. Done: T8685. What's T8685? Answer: -0.11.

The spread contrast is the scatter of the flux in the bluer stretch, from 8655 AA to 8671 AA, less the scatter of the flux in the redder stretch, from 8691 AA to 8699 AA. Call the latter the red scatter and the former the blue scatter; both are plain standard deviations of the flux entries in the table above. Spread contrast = 0.8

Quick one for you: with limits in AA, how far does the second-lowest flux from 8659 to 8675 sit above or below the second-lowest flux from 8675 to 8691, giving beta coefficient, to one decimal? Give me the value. -2.4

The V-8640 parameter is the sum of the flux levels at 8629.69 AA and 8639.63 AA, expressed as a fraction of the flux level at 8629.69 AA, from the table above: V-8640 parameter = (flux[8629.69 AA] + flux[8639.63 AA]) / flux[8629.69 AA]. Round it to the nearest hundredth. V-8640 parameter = 2.10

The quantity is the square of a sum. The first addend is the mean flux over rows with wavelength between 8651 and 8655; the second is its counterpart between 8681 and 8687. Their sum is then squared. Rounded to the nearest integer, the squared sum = 718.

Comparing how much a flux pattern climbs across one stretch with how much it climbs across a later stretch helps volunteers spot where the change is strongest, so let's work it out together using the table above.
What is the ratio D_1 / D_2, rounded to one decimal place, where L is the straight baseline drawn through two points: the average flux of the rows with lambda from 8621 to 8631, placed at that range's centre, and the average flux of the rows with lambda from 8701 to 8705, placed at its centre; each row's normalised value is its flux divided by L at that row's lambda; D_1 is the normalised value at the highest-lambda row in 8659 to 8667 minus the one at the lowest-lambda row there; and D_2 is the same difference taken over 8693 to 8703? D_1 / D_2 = 1.2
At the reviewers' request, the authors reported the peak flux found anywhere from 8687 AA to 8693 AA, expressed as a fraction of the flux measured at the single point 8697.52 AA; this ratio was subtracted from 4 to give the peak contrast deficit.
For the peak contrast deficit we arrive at 3.08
